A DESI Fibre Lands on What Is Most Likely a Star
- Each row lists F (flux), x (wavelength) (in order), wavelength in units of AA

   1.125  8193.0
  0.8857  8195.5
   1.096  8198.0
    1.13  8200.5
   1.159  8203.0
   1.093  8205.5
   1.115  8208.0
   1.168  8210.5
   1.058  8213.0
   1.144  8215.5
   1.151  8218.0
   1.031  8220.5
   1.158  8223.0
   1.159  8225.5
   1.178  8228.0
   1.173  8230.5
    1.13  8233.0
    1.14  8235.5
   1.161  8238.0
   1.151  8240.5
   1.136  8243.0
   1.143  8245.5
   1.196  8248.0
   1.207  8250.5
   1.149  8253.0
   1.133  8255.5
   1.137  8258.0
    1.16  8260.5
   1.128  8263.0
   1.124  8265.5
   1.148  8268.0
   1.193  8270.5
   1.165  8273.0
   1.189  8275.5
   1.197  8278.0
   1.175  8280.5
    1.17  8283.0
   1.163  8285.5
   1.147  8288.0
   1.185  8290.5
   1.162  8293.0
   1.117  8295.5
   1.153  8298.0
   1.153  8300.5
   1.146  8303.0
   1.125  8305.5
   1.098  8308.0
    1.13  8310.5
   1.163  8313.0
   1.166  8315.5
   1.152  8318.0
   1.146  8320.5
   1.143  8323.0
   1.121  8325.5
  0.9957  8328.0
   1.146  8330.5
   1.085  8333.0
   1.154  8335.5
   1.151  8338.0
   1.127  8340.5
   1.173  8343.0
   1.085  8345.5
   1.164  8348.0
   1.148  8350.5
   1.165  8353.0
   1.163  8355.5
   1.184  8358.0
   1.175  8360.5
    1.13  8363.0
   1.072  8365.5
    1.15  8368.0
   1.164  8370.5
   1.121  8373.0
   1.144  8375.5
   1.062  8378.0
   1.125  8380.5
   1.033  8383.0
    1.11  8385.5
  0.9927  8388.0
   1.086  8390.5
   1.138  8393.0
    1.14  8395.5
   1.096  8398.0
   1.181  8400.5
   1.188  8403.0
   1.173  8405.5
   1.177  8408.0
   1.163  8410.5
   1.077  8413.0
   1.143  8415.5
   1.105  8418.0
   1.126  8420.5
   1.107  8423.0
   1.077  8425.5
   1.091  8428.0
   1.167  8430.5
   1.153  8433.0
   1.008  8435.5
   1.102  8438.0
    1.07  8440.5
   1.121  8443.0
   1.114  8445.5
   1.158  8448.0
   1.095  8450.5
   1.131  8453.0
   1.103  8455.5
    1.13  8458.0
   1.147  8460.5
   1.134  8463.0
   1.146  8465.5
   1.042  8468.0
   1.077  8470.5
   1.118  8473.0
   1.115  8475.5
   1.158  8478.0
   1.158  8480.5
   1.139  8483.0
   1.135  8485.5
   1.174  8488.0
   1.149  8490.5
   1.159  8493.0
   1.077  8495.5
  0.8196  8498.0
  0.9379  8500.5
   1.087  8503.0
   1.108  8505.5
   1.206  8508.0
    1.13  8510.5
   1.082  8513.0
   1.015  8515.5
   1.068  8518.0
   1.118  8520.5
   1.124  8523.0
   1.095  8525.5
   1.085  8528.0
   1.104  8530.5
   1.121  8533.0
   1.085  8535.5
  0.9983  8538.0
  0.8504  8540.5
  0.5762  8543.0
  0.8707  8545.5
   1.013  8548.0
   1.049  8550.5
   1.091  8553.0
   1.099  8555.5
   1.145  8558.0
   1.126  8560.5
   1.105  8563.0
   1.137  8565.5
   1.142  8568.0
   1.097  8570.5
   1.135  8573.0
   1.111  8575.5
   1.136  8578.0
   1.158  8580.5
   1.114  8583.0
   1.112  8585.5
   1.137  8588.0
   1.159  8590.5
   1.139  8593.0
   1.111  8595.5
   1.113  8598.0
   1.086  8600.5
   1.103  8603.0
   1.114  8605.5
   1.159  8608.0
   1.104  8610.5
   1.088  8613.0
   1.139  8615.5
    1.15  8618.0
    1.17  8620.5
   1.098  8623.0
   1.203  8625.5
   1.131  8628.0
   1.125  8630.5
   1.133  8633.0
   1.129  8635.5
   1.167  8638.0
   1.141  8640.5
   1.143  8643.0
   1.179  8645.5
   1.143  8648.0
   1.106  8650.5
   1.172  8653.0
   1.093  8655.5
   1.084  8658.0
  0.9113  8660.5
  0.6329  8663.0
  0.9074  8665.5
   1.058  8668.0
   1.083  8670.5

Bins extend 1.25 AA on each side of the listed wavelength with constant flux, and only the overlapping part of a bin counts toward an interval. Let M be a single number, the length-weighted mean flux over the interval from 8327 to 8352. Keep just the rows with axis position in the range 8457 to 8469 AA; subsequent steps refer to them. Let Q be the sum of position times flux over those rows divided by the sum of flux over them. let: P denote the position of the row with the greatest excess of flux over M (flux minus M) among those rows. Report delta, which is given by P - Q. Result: -2.4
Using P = 8460.5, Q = 8462.9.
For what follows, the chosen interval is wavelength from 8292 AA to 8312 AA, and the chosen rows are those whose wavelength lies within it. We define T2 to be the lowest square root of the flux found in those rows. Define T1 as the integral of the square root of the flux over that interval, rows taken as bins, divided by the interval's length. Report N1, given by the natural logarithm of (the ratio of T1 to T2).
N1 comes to 0.02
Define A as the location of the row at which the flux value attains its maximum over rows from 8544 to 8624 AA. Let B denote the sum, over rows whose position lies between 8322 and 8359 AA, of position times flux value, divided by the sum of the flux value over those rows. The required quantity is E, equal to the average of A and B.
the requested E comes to 8480.6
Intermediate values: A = 8620.5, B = 8340.7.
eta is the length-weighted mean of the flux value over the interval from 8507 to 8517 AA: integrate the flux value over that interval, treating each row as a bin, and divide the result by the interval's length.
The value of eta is 1.105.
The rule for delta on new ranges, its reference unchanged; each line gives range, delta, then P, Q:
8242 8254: 2.5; 8250.5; 8248.0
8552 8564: 0.0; 8558.0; 8558.0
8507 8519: -4.8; 8508.0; 8512.8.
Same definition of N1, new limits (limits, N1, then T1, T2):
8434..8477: 0.05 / 1.052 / 1.00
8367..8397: 0.05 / 1.051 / 1.00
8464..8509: 0.15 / 1.048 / 0.91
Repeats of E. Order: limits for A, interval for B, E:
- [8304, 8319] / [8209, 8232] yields 8268.1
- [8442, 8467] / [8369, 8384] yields 8412.3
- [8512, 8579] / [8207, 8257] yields 8395.0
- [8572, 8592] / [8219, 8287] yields 8421.9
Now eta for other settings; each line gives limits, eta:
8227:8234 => 1.161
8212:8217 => 1.106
